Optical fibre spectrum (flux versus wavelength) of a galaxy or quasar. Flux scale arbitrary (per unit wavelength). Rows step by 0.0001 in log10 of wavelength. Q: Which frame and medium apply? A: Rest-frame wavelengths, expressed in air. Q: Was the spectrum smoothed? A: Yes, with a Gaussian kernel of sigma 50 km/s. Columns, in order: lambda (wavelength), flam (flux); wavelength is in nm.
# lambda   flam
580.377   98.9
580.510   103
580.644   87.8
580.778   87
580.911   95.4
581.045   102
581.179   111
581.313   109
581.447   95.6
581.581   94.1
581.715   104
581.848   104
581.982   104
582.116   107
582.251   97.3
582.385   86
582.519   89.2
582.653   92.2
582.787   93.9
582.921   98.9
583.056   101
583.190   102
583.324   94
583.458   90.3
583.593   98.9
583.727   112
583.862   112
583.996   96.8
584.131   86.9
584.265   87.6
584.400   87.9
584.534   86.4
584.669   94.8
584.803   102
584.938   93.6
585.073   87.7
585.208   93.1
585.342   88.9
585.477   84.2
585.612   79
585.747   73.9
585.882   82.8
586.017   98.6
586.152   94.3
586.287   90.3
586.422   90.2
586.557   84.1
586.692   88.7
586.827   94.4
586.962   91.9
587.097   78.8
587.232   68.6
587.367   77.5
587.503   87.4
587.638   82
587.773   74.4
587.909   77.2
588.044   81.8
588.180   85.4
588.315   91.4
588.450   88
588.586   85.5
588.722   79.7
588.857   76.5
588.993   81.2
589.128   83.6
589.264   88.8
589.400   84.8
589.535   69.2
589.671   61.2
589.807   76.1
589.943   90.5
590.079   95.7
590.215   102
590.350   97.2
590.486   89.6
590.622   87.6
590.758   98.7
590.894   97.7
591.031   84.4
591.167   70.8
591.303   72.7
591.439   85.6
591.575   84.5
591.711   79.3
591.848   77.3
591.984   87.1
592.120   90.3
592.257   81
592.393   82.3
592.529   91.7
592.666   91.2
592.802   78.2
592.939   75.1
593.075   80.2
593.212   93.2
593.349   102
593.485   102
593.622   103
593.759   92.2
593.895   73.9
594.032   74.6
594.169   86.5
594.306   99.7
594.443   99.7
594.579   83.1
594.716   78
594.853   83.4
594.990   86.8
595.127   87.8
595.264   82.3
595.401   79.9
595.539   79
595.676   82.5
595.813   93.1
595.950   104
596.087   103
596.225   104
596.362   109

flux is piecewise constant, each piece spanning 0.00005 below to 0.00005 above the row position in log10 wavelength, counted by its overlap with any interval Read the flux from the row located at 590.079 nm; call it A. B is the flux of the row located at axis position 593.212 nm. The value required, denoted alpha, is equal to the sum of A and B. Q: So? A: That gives 189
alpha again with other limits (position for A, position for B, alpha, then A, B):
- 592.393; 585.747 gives 156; 82.3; 73.9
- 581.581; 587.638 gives 176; 94.1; 82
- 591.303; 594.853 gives 156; 72.7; 83.4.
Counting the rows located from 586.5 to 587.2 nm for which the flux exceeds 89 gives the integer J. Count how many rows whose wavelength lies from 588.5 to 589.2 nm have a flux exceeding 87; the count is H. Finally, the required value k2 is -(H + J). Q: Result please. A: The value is -2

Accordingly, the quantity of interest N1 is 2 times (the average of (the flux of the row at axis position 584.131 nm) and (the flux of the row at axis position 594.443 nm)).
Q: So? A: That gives 187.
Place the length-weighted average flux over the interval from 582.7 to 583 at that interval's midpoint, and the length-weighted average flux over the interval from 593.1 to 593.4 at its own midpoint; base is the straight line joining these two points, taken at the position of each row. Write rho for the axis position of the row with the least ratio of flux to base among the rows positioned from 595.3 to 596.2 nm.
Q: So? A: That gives 595.539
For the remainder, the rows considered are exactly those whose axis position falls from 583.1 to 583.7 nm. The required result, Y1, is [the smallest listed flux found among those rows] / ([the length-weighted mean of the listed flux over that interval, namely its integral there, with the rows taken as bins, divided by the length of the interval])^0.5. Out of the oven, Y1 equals 9.1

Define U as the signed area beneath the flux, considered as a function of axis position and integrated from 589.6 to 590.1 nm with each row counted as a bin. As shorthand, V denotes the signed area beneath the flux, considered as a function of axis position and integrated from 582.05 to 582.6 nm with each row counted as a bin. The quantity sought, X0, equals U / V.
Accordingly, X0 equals 0.76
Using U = 40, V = 52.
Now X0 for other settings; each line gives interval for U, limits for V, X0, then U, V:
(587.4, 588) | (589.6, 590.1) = 1.21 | 48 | 40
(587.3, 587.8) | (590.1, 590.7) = 0.71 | 40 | 57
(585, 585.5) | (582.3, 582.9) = 0.81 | 44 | 55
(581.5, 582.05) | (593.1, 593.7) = 0.95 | 56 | 59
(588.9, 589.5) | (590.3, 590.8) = 1.08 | 50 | 46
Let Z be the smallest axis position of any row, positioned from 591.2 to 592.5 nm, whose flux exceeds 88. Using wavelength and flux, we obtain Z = 592.120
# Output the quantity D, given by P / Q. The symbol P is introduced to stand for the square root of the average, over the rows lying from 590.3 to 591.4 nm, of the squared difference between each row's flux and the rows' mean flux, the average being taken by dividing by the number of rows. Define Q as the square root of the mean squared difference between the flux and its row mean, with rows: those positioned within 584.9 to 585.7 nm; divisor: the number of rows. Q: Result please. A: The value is 2.0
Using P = 10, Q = 5.1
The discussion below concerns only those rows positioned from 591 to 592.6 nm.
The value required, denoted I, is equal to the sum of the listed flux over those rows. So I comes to 987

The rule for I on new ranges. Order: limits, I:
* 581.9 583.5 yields 1156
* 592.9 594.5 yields 1082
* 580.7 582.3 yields 1210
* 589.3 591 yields 1050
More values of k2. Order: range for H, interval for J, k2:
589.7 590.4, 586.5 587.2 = -6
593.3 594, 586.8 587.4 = -6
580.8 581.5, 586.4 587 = -8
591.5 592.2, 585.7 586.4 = -5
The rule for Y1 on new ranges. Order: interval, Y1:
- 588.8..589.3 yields 8.4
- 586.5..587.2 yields 8.5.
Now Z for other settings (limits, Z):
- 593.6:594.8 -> 593.622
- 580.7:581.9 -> 580.911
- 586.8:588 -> 586.827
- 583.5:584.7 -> 583.593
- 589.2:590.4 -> 589.264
